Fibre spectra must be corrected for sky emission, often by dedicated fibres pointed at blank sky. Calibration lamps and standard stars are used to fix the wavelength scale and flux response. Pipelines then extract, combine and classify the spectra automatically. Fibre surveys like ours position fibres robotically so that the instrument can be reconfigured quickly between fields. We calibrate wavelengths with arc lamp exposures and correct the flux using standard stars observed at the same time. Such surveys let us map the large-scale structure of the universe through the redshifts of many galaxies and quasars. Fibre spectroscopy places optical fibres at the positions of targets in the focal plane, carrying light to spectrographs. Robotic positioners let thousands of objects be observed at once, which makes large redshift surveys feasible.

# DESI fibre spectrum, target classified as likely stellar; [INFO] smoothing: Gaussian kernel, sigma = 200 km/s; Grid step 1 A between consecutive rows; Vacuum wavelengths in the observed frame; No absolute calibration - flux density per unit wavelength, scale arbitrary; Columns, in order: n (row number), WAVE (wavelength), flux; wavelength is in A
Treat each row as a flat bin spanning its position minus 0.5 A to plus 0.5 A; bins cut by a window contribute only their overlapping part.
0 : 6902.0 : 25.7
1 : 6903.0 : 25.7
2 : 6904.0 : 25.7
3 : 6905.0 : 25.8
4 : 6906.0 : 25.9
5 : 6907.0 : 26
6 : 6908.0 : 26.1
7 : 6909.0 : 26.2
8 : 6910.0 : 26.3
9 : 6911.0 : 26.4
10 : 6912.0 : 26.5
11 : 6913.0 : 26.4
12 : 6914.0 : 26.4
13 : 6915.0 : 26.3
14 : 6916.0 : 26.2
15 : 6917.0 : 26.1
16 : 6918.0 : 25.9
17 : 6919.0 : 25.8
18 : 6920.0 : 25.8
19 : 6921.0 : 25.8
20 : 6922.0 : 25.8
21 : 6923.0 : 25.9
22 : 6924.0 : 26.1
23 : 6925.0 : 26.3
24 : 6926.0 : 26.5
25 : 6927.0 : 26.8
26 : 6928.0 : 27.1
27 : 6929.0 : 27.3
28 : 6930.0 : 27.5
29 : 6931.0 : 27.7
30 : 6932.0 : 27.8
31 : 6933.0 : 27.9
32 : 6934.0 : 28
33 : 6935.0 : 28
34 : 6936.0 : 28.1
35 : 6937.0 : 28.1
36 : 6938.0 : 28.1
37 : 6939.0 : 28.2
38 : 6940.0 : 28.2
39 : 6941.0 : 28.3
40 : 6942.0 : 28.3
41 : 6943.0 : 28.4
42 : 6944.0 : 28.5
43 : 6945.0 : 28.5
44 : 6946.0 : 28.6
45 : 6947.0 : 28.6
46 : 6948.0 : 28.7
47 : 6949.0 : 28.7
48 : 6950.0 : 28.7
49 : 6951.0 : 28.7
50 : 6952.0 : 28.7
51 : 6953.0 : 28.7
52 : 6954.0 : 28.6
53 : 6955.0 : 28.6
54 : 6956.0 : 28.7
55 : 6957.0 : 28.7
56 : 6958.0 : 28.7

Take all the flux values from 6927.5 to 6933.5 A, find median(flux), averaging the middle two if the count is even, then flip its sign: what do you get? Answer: -27.6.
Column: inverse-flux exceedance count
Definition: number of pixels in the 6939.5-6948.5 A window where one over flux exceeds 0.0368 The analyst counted 0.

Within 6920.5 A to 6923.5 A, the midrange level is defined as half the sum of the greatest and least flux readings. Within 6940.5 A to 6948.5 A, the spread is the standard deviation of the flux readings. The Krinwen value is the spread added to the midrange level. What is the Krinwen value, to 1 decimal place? 26.0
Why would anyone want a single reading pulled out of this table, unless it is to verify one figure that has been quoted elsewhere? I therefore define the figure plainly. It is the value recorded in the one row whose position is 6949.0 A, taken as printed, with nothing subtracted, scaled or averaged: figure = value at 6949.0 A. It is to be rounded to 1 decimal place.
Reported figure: 28.7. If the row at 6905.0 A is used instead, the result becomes 25.8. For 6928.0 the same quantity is 27.1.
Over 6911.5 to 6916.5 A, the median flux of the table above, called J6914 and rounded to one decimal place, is 26.4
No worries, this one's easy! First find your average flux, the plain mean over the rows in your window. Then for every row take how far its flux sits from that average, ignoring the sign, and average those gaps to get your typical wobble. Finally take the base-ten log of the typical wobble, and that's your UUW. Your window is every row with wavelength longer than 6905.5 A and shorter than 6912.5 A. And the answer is -0.77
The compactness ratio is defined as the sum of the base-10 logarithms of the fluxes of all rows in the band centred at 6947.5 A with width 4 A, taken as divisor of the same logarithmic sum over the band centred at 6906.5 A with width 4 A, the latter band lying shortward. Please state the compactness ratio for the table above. 0.97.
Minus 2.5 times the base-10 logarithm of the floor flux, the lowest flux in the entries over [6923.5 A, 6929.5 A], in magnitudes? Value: -3.54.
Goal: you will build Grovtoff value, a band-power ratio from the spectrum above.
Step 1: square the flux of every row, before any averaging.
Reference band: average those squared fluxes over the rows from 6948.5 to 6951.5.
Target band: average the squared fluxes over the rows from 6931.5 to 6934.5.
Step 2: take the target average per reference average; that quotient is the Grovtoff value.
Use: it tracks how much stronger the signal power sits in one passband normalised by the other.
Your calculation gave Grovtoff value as 0.95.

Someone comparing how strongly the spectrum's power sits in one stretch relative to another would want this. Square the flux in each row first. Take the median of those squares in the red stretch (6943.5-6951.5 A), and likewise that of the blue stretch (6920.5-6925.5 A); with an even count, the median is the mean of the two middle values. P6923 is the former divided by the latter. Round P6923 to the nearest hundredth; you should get 1.22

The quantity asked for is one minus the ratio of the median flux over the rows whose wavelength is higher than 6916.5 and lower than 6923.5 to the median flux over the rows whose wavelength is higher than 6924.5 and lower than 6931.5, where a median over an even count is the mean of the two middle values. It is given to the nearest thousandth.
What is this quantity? 0.048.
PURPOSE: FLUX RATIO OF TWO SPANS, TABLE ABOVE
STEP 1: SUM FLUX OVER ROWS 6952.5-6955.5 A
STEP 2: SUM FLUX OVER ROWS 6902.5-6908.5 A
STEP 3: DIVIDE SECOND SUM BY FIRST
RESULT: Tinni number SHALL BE 1.8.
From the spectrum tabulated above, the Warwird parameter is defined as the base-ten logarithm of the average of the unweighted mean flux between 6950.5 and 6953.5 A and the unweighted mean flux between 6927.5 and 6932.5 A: 1.45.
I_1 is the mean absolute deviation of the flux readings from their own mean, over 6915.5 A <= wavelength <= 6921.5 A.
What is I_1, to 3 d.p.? 0.144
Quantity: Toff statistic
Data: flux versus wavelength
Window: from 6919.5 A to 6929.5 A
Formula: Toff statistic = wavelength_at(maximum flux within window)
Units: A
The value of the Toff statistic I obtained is 6929.0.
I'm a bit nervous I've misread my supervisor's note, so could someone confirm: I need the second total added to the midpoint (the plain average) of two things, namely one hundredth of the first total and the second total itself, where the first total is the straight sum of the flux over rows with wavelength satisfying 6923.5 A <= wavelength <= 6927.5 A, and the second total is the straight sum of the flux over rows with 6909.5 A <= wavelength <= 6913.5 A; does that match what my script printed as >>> 159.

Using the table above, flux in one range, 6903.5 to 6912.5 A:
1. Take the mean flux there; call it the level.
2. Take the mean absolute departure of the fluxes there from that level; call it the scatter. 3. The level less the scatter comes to 25.9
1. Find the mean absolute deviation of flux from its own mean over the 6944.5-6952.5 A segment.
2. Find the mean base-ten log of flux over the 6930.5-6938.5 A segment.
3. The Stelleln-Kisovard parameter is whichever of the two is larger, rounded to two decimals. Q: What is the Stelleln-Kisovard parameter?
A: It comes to 1.45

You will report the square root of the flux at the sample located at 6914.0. 5.14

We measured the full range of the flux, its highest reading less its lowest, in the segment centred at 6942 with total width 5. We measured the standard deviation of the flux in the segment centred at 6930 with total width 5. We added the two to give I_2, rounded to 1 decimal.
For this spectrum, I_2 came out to 0.6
